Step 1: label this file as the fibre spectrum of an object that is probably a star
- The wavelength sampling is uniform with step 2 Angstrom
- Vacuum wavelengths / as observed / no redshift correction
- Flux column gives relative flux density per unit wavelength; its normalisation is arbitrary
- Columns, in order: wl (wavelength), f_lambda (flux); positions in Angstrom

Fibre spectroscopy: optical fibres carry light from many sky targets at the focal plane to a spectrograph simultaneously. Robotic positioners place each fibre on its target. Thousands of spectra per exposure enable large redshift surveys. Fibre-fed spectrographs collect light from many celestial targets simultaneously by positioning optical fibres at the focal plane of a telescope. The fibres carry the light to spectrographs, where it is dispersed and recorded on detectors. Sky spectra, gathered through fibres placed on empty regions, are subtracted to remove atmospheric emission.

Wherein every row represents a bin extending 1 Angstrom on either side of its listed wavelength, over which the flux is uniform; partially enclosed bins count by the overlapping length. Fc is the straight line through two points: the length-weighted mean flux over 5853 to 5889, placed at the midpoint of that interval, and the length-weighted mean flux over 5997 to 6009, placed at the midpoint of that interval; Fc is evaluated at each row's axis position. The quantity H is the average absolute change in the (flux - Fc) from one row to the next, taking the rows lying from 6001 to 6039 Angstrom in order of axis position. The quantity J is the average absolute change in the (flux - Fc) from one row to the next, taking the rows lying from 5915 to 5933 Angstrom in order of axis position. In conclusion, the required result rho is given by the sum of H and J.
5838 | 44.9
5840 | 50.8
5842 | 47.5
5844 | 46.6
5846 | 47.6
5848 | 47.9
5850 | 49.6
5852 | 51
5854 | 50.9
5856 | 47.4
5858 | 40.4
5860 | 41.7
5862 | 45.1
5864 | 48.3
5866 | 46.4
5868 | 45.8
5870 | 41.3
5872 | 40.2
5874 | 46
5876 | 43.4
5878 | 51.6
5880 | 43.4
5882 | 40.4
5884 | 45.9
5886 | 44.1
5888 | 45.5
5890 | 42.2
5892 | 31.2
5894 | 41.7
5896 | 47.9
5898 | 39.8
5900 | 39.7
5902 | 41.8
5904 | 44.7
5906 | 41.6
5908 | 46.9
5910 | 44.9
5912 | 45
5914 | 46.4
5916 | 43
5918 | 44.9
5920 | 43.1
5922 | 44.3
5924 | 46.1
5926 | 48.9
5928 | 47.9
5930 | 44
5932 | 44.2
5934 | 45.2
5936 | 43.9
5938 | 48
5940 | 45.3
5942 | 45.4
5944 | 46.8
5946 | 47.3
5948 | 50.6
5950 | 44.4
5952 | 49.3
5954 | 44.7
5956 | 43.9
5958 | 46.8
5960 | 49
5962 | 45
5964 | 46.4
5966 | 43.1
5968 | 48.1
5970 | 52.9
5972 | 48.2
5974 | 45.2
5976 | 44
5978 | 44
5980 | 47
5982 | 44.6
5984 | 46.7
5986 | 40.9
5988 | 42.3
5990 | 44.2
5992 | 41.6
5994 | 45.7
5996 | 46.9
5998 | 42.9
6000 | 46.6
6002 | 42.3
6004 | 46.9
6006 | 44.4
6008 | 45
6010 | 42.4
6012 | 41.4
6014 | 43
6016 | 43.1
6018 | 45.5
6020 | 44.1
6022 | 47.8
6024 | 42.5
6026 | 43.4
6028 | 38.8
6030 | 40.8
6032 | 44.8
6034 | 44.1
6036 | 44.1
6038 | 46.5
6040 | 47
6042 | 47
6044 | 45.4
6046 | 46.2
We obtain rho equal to 4.1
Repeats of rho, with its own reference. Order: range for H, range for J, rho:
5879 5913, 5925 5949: 5.9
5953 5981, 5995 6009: 6.1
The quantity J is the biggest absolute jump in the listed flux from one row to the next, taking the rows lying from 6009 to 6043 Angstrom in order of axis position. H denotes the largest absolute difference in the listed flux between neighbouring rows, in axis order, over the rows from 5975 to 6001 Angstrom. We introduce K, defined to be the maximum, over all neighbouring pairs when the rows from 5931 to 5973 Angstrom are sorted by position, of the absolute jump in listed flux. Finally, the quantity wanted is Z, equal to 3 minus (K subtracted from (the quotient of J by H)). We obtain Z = 8.3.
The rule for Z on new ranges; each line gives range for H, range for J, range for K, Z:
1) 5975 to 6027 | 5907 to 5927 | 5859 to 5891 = 10.6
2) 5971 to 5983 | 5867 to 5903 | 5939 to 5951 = 5.5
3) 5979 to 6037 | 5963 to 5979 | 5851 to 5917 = 13.1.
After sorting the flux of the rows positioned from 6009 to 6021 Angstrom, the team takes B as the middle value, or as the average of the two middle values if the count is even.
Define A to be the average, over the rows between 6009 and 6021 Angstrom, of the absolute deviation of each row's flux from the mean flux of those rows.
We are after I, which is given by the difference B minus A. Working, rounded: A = 1.0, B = 43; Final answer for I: 42.0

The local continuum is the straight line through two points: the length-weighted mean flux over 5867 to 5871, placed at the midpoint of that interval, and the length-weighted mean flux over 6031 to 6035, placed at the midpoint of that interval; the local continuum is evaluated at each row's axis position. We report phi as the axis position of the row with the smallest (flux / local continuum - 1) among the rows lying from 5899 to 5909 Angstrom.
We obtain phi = 5900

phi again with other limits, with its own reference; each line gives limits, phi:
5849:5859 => 5858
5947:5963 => 5956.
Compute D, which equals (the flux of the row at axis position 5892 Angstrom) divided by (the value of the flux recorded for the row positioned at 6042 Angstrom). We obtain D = 0.66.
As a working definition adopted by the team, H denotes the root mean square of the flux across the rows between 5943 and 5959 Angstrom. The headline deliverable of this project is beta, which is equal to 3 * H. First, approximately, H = 47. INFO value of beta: 140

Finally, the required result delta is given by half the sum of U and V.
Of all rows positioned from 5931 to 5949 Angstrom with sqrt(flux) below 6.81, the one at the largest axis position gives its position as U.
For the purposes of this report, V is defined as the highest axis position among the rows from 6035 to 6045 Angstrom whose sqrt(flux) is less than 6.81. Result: 5993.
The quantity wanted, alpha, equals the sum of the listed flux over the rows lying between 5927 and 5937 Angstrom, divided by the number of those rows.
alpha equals 45.0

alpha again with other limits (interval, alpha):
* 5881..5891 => 43.6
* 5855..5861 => 43.2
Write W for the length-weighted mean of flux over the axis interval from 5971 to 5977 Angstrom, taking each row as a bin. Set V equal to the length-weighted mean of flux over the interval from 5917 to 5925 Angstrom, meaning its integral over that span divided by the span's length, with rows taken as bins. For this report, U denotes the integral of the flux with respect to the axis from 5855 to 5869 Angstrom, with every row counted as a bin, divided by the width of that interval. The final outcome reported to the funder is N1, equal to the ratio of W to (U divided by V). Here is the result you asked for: 45.4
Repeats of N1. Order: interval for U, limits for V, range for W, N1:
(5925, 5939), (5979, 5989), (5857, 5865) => 42.2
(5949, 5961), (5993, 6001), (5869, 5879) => 43.7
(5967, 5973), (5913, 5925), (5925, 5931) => 42.1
